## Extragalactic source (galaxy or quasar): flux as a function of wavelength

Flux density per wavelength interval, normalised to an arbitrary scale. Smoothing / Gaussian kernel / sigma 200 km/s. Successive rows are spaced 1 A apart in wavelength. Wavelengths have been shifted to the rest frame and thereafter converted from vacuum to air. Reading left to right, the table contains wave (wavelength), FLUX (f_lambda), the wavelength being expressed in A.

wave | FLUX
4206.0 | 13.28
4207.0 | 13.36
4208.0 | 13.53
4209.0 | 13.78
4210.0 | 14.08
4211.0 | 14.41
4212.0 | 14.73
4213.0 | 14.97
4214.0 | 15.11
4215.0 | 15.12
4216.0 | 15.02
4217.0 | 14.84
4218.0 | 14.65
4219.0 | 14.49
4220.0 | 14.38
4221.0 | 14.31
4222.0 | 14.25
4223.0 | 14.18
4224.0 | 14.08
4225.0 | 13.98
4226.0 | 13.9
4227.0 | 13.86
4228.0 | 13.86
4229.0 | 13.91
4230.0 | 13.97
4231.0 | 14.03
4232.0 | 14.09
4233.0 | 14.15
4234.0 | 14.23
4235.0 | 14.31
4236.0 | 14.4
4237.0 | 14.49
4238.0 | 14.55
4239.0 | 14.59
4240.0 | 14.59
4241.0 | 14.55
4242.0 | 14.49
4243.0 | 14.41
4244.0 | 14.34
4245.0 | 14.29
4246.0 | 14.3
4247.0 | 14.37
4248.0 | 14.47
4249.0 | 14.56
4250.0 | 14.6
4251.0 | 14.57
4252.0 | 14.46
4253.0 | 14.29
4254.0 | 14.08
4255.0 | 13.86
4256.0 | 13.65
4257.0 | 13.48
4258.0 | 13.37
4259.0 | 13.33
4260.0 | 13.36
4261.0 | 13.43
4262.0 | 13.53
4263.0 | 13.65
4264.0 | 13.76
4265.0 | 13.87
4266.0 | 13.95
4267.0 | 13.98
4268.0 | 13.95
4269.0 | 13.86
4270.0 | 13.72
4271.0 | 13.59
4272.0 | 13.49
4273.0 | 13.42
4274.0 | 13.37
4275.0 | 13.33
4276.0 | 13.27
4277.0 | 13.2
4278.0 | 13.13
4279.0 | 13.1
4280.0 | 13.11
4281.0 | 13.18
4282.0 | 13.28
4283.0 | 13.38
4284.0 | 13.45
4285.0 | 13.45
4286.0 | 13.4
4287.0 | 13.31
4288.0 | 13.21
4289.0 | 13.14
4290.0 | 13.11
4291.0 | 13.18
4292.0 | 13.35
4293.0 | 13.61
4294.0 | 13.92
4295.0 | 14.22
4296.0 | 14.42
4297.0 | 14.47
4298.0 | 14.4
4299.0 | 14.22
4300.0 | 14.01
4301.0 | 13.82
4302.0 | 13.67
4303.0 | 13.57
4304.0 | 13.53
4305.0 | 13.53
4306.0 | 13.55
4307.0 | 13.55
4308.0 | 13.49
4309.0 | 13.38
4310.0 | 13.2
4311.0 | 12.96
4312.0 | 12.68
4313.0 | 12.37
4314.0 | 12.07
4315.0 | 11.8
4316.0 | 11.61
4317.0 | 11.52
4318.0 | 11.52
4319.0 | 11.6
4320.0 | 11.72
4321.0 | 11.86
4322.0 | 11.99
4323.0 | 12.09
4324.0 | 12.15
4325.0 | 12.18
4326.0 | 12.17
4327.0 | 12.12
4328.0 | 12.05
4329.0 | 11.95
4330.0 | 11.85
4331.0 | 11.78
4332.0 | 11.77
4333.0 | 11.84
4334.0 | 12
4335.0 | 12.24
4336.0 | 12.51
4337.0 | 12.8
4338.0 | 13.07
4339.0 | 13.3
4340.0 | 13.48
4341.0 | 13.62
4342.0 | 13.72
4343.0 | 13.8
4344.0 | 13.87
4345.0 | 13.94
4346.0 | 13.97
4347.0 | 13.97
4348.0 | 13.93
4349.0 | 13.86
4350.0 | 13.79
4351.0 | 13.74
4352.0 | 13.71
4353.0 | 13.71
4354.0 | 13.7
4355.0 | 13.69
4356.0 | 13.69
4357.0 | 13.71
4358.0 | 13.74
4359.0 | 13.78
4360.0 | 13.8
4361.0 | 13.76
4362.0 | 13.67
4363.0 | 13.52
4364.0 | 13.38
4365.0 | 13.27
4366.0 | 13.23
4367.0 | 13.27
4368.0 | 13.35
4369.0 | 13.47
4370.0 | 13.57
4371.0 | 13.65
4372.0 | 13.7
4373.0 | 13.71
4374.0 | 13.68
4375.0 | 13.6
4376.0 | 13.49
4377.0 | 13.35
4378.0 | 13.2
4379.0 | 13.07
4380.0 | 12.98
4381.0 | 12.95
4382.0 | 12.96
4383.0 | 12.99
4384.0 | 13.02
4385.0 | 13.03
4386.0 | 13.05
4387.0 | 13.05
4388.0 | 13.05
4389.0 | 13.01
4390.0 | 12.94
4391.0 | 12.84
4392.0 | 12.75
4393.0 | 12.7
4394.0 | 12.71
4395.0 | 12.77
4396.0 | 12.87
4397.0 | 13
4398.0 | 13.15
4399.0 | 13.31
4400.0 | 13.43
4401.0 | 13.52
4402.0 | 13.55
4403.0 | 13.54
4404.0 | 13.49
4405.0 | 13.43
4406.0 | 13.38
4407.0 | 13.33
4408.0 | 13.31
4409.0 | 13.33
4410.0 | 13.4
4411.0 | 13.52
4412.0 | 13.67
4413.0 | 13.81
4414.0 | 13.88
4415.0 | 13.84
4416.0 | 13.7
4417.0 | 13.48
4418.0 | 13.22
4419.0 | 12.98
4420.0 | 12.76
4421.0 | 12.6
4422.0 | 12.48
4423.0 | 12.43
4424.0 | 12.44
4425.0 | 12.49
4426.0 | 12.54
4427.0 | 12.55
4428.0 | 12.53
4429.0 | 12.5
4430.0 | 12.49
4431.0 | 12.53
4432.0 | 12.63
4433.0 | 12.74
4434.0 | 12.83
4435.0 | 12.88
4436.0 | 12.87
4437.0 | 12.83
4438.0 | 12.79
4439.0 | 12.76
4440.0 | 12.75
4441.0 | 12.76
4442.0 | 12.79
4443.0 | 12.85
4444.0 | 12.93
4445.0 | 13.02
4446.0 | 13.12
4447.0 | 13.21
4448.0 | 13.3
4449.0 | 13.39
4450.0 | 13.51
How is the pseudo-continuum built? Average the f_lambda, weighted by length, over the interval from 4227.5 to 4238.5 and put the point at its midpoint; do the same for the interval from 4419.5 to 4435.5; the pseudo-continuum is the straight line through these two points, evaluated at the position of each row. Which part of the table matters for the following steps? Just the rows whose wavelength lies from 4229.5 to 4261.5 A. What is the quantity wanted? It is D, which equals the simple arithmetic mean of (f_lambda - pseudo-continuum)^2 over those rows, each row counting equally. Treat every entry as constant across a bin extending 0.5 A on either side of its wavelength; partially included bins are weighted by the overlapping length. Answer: 0.1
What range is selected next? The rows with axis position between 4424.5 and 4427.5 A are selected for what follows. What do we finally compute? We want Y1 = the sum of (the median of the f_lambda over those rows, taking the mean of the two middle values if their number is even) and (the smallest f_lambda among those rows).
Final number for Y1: 25.0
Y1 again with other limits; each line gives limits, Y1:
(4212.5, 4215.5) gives 30.1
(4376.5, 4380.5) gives 26.1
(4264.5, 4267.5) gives 27.8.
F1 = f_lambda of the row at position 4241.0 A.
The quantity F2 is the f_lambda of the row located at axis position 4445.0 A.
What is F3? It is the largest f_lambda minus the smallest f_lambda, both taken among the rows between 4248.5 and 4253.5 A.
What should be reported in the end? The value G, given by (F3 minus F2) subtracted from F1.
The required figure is 27.3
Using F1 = 14.55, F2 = 13.02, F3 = 0.310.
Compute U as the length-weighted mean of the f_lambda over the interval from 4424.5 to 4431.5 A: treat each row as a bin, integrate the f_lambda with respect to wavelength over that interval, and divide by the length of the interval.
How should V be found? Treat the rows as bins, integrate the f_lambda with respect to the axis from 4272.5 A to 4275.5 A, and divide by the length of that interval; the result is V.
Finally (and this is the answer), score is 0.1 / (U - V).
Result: -0.117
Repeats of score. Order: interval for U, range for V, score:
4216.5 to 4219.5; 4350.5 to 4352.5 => 0.107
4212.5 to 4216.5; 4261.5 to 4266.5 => 0.077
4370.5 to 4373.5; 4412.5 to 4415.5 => -0.638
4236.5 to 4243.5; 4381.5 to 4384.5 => 0.065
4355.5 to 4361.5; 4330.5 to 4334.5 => 0.053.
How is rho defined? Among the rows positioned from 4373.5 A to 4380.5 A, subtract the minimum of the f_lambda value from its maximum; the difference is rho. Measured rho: 0.7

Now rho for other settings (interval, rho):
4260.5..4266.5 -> 0.5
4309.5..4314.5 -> 1.1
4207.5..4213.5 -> 1.4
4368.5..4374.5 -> 0.2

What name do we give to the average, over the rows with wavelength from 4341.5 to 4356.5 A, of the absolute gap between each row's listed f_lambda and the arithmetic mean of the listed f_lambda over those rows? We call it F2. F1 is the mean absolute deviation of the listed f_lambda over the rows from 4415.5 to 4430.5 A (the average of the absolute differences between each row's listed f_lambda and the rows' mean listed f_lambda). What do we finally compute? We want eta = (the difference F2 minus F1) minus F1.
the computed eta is -0.55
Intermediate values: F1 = 0.32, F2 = 0.094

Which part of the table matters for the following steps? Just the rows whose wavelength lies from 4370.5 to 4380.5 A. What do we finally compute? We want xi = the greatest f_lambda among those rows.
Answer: 13.71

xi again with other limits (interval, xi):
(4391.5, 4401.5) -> 13.52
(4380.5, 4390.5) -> 13.05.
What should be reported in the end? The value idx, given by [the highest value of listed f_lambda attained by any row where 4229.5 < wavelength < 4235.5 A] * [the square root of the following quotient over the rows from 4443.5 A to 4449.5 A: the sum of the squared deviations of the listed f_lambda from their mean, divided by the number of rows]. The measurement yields 2.3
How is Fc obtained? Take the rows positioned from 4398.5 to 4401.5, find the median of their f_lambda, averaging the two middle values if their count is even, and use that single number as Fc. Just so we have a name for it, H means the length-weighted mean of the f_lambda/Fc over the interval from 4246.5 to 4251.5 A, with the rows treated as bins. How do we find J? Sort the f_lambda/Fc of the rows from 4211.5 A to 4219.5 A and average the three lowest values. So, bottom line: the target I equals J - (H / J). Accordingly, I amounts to 0.096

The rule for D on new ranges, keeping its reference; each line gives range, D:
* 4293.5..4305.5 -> 0.2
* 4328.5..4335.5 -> 2.1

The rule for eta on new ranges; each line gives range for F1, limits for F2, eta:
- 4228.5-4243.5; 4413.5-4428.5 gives 0.06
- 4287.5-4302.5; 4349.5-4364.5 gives -0.79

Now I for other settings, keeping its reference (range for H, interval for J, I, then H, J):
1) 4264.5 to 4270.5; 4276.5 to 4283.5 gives -0.083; 1.034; 0.98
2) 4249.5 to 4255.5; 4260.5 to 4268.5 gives -0.049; 1.066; 1.01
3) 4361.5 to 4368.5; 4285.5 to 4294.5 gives -0.040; 0.997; 0.98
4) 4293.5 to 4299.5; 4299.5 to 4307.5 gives -0.047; 1.063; 1.01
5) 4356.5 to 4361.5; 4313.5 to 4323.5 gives -0.332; 1.024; 0.86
